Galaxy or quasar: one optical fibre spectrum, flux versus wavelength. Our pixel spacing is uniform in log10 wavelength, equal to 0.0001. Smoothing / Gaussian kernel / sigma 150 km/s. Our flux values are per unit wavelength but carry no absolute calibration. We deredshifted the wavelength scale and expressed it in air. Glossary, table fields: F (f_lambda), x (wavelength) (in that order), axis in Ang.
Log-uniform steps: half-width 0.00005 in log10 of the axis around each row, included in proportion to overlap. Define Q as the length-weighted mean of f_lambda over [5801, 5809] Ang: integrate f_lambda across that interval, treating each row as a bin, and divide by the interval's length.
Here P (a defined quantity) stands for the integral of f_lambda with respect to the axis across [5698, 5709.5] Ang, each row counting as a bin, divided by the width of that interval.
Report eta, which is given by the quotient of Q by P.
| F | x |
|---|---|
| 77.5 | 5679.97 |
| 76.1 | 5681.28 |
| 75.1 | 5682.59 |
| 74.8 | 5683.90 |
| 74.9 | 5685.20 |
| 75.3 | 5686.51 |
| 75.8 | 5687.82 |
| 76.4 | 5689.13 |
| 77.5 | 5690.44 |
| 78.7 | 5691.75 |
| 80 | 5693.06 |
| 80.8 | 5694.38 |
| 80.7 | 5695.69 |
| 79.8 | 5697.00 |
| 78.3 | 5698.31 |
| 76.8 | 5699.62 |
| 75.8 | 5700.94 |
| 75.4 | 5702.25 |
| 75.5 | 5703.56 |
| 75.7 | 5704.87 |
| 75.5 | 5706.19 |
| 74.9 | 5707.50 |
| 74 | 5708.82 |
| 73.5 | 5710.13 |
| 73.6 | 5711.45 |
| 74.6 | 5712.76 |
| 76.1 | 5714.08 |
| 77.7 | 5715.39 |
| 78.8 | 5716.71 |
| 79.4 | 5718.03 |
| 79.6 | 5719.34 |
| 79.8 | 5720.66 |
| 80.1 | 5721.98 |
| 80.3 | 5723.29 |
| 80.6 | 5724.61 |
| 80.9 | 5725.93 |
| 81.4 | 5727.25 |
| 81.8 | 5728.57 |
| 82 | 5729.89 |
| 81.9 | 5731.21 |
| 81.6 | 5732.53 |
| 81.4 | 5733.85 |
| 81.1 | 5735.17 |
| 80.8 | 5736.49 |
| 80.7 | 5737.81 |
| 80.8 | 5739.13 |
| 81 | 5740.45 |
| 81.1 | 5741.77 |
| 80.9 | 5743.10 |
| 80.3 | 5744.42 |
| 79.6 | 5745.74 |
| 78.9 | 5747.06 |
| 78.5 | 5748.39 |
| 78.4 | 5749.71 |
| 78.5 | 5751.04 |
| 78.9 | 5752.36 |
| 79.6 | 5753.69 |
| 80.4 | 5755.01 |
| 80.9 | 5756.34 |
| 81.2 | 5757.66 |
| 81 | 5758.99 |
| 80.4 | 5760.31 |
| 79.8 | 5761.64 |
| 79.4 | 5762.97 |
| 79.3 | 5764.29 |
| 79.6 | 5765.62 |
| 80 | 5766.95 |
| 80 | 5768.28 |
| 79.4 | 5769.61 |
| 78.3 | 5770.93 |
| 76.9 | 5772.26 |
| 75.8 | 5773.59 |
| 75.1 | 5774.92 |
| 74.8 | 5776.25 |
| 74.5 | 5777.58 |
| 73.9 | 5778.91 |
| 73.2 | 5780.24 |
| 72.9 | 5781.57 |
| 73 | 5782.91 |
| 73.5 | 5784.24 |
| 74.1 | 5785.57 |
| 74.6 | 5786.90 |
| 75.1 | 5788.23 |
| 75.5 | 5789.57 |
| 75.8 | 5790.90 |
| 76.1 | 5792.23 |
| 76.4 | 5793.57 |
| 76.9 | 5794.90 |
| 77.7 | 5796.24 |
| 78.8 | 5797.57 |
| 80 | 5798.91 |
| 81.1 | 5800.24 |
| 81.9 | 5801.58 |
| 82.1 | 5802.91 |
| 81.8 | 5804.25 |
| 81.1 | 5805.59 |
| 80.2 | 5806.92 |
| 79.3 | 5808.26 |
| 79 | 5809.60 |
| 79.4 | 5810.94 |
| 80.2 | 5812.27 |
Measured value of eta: 1.07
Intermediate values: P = 76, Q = 81.0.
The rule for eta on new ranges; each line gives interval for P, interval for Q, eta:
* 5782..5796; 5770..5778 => 1.01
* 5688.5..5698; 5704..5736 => 0.99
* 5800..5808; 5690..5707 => 0.96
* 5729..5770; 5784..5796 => 0.94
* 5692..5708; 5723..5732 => 1.05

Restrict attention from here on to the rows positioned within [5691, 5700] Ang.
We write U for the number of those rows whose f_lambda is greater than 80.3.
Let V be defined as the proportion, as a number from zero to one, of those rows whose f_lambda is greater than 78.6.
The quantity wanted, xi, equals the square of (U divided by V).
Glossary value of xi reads 8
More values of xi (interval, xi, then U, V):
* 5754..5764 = 25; 5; 1.00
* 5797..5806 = 25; 5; 1.00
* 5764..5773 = 0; 0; 0.71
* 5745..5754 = 0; 0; 0.57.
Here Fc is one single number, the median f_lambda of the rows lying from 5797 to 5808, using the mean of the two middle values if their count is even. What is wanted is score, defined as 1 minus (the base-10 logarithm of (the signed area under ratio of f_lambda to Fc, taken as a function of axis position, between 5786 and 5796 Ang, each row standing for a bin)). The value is 0.03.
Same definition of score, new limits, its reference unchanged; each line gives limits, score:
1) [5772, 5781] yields 0.08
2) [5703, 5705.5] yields 0.63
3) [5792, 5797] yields 0.32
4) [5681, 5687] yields 0.25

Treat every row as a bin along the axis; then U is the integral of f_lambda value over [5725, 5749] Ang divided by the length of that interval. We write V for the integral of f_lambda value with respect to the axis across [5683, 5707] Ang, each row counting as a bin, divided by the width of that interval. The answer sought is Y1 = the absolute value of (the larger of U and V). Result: 80.8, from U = 80.8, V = 77.1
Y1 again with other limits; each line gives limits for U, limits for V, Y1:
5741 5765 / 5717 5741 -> 80.8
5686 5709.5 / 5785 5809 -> 78.3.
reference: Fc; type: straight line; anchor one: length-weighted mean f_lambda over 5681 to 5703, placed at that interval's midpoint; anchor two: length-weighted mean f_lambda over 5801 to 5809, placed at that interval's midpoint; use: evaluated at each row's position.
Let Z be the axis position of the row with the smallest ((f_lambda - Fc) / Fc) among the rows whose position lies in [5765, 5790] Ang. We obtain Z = 5781.57 Ang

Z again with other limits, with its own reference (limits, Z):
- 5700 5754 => 5710.13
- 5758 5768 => 5764.29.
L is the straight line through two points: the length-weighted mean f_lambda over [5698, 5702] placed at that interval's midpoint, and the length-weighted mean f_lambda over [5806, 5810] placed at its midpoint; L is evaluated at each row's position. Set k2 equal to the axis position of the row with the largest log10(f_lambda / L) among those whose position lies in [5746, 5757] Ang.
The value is 5756.34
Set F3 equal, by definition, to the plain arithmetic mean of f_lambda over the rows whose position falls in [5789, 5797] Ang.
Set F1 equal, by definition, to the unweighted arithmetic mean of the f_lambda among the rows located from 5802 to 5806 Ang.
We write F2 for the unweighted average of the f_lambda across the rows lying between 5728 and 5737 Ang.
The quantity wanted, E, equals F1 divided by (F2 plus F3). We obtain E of 0.517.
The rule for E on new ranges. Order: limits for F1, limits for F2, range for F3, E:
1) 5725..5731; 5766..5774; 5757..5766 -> 0.514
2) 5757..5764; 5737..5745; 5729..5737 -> 0.495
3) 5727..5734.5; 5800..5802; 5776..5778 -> 0.523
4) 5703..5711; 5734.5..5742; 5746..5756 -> 0.468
